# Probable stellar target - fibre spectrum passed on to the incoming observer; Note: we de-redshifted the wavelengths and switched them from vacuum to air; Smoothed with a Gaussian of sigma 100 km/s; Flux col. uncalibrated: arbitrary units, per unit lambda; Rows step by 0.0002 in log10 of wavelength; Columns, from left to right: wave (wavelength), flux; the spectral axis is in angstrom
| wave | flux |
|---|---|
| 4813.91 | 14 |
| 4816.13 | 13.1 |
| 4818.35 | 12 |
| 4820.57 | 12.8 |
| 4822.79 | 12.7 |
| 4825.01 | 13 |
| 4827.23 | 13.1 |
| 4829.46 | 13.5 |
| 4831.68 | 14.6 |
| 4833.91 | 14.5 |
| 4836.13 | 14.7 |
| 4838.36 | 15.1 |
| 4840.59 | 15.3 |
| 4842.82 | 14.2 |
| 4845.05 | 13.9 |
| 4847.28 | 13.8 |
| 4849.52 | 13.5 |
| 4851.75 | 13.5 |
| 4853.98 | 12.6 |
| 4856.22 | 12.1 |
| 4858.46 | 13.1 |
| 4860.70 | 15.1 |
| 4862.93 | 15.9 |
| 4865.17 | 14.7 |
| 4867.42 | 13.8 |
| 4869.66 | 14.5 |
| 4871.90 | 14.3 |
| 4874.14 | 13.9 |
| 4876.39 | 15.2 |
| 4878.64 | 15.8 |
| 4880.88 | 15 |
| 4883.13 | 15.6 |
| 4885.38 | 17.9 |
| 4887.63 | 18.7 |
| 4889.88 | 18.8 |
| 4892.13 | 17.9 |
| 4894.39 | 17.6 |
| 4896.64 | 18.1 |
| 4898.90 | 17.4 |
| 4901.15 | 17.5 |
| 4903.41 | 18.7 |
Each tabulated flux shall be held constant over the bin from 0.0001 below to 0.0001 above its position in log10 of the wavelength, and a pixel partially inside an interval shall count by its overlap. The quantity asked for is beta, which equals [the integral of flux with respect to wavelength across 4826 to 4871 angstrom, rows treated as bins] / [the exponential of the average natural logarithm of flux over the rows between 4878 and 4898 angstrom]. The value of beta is 37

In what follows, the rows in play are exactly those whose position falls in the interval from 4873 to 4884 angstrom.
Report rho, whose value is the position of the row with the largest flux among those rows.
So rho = 4878.64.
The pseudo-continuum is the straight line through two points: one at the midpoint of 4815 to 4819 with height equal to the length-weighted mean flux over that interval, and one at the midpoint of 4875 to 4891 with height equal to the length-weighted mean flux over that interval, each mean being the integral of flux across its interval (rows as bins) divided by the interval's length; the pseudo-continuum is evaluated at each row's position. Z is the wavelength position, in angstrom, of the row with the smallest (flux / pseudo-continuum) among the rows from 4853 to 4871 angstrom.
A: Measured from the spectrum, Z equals 4856.22 angstrom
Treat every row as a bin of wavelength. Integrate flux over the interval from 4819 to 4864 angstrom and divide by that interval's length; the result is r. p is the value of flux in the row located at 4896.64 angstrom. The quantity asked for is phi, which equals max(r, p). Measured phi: 18.1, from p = 18.1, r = 13.8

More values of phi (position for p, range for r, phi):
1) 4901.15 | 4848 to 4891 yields 17.5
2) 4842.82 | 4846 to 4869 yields 14.2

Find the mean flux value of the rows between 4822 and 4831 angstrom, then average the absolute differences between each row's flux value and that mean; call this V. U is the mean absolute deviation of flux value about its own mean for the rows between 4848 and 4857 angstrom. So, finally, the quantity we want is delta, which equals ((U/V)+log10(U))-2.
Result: 0.3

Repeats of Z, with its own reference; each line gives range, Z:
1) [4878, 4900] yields 4880.88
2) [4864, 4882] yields 4874.14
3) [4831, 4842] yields 4833.91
